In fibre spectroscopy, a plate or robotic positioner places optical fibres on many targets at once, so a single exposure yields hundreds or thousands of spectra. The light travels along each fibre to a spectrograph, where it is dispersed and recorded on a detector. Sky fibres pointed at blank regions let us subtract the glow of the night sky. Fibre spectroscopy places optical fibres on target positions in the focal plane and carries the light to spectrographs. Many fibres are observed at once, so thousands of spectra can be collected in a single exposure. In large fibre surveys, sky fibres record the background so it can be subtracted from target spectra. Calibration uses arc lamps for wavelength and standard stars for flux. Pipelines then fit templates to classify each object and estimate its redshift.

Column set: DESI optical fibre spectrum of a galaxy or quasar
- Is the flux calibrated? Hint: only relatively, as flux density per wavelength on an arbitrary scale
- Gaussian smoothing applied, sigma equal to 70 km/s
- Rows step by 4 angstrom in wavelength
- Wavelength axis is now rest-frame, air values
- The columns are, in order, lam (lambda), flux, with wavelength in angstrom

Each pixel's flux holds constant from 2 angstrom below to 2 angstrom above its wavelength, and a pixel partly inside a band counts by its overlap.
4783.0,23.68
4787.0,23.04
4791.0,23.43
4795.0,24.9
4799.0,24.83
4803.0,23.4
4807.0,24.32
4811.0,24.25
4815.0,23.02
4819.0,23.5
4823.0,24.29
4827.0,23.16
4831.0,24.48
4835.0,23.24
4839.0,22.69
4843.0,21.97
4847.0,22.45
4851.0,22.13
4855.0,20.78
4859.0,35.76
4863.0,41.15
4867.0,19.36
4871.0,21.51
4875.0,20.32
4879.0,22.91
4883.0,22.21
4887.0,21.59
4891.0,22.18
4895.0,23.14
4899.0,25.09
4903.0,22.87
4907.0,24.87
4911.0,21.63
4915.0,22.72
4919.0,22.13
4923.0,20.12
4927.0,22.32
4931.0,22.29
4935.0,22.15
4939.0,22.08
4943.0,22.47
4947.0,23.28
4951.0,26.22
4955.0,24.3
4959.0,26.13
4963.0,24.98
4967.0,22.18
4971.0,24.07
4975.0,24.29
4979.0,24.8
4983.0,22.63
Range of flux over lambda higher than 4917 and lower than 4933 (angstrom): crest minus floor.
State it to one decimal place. 2.2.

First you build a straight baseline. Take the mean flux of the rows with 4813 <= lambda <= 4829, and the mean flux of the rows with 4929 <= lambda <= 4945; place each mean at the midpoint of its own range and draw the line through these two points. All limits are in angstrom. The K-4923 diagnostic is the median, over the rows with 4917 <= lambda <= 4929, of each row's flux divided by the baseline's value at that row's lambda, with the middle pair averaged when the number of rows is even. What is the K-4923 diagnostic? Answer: 0.99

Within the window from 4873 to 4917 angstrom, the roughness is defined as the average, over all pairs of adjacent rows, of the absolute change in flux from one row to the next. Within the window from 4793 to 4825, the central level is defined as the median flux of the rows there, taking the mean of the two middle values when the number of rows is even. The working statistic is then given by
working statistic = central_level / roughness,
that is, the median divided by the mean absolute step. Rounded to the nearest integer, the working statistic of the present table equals 15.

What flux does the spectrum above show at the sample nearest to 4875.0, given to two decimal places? 20.32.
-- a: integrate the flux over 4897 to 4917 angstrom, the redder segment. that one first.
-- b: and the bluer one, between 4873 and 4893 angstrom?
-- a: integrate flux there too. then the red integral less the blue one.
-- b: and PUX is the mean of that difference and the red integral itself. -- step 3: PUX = 250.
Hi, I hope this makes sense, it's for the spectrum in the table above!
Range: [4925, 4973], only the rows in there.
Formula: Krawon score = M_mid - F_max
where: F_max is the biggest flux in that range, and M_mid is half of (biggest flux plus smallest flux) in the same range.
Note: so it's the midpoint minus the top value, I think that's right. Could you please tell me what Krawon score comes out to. -2.1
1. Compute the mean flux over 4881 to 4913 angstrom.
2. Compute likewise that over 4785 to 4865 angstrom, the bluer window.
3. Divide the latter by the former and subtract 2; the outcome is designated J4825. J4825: -0.92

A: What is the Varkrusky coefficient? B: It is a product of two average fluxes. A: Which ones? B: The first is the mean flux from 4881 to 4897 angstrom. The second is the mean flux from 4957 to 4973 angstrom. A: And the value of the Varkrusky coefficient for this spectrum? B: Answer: 542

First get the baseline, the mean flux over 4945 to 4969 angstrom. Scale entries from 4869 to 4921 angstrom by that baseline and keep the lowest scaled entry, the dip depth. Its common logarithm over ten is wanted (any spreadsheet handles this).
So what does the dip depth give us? -0.0082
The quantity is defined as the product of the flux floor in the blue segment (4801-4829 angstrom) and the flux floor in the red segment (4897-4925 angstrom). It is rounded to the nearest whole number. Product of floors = 463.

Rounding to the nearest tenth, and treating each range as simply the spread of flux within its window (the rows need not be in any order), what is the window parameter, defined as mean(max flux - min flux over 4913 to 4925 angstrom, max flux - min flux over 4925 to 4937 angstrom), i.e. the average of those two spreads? 1.4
